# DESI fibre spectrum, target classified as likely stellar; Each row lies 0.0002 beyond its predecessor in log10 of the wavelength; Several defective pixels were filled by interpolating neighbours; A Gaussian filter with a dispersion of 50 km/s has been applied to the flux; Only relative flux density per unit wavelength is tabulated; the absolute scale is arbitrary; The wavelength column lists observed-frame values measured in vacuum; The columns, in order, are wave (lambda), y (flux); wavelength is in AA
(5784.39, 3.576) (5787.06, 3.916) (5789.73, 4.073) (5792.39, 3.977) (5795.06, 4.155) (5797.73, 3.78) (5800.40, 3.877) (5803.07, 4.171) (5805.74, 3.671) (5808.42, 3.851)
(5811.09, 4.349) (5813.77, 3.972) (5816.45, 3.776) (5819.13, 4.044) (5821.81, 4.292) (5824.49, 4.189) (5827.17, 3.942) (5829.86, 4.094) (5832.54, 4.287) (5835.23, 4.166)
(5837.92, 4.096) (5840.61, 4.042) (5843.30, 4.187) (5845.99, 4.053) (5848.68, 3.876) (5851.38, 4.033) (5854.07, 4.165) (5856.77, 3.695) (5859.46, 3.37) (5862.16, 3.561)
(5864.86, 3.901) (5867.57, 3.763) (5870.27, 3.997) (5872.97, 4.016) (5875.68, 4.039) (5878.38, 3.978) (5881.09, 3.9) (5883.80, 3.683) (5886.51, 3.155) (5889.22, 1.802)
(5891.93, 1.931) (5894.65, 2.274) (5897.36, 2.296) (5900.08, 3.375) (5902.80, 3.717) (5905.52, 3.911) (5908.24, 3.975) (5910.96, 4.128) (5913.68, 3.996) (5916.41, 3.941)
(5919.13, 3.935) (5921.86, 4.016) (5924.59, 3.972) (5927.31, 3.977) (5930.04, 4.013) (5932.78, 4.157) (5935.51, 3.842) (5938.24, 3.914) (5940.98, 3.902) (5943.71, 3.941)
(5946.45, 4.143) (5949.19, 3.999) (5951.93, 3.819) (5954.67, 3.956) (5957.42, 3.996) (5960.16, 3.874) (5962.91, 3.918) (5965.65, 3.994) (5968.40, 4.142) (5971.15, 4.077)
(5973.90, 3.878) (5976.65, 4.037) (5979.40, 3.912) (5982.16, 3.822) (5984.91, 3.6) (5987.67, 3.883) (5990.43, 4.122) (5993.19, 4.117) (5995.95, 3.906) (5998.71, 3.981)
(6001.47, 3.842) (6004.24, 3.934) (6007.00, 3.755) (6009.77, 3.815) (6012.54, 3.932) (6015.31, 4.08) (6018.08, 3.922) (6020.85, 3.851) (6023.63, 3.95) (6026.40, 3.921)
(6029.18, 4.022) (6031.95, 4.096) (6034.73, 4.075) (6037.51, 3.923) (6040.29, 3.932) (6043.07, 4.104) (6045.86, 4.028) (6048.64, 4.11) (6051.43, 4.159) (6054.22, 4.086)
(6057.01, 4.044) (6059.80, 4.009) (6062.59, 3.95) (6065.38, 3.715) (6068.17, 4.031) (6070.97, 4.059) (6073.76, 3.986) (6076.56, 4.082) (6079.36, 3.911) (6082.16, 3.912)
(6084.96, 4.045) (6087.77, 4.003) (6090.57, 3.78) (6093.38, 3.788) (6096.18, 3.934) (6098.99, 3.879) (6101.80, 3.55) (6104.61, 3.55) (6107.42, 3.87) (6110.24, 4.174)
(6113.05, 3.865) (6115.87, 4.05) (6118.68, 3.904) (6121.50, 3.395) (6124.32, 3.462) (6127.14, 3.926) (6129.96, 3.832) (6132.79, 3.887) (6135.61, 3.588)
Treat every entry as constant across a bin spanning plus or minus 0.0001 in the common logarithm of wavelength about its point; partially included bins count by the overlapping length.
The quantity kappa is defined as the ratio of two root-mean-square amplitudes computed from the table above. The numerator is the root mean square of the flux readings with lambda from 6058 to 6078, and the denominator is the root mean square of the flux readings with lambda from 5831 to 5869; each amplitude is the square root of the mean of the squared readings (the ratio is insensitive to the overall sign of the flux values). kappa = 1.01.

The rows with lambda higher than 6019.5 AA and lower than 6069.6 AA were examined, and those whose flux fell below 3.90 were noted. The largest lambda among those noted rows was 6065.38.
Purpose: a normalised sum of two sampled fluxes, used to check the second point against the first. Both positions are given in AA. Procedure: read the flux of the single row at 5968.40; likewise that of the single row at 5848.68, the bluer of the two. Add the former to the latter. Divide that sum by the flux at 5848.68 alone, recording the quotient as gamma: 2.07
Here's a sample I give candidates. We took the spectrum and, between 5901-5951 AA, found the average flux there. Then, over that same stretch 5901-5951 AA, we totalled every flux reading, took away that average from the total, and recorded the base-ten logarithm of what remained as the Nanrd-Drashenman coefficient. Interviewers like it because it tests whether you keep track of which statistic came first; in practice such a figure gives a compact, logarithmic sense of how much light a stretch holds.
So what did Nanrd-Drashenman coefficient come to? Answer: 1.83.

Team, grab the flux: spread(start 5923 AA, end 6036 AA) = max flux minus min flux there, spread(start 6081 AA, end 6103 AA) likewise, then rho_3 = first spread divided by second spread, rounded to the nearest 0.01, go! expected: 1.13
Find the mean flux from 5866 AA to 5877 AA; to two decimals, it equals 3.95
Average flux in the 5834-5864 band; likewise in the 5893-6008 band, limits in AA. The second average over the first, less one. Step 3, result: -0.02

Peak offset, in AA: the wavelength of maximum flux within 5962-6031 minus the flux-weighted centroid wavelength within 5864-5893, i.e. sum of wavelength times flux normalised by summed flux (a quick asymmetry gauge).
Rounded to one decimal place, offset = 91.5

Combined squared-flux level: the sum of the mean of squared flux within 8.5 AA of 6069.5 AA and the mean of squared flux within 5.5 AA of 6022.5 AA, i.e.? 31.1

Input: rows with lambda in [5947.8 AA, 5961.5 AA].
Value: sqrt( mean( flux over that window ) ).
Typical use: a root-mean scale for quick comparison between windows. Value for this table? 1.98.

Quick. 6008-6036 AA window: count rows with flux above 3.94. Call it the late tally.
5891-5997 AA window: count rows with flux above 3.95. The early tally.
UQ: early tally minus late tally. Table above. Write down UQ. 13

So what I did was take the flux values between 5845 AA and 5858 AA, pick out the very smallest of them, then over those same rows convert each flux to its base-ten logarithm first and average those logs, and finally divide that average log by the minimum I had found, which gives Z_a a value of 0.162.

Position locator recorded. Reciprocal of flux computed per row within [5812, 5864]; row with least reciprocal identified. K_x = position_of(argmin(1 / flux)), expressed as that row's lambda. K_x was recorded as 5821.81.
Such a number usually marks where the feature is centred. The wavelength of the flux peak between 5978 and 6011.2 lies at 5990.43 AA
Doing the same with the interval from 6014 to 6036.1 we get 6031.95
